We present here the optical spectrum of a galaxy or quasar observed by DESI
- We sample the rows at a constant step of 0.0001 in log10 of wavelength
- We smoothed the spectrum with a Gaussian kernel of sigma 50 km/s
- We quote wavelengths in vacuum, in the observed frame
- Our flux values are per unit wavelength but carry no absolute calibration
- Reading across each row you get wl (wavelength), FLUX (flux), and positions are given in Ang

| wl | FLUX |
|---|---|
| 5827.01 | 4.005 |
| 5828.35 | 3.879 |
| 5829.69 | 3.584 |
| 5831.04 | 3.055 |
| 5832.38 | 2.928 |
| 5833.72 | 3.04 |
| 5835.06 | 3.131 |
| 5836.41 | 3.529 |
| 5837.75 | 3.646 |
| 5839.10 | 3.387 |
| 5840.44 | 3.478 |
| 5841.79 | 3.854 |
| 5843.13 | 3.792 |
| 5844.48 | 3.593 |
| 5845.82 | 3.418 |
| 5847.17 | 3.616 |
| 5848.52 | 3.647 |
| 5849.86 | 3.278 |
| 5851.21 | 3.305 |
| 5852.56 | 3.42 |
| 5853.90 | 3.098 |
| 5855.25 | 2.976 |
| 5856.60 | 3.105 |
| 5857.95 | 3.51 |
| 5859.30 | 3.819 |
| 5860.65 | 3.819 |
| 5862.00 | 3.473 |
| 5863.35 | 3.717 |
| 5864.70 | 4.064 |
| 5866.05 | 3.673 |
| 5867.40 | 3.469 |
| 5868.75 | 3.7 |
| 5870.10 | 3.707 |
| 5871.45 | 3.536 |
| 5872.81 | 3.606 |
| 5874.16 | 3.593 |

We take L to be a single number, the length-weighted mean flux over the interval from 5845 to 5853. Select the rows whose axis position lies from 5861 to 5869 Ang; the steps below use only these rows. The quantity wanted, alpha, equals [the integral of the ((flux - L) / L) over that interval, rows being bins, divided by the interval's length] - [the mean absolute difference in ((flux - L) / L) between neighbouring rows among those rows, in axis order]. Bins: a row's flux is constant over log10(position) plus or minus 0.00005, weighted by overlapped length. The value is -0.01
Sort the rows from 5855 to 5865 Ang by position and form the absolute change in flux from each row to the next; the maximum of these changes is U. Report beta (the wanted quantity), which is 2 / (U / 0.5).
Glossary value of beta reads 2.47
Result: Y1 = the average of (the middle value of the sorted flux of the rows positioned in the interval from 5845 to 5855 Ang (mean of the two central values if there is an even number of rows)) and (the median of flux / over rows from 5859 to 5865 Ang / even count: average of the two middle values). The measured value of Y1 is 3.62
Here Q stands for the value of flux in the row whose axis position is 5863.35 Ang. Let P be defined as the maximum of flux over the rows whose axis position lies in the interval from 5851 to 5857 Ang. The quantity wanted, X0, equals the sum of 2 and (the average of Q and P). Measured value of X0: 5.6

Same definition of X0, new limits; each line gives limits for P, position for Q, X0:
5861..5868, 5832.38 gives 5.5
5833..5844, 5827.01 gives 5.9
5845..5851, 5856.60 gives 5.4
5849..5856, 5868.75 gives 5.6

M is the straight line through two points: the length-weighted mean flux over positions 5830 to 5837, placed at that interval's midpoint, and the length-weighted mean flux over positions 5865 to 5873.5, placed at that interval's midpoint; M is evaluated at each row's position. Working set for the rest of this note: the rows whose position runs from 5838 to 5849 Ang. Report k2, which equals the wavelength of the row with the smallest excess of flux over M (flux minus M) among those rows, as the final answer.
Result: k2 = 5845.82 Ang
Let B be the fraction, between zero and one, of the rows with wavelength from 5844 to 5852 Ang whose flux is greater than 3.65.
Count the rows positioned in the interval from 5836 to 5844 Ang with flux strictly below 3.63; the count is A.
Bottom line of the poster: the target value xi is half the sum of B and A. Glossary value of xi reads 1.5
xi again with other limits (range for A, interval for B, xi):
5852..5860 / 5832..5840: 2.5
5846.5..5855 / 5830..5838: 2.5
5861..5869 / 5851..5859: 1.0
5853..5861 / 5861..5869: 2.3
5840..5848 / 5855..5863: 2.2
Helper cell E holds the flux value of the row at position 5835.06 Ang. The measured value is 3.131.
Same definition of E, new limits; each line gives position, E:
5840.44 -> 3.478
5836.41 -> 3.529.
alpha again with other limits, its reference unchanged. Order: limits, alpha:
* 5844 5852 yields -0.04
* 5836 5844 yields 0.00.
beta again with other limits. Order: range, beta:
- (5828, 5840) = 1.89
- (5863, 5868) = 2.56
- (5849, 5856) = 3.11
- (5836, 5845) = 2.66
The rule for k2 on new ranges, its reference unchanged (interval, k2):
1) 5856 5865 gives 5856.60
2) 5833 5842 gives 5833.72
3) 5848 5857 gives 5855.25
